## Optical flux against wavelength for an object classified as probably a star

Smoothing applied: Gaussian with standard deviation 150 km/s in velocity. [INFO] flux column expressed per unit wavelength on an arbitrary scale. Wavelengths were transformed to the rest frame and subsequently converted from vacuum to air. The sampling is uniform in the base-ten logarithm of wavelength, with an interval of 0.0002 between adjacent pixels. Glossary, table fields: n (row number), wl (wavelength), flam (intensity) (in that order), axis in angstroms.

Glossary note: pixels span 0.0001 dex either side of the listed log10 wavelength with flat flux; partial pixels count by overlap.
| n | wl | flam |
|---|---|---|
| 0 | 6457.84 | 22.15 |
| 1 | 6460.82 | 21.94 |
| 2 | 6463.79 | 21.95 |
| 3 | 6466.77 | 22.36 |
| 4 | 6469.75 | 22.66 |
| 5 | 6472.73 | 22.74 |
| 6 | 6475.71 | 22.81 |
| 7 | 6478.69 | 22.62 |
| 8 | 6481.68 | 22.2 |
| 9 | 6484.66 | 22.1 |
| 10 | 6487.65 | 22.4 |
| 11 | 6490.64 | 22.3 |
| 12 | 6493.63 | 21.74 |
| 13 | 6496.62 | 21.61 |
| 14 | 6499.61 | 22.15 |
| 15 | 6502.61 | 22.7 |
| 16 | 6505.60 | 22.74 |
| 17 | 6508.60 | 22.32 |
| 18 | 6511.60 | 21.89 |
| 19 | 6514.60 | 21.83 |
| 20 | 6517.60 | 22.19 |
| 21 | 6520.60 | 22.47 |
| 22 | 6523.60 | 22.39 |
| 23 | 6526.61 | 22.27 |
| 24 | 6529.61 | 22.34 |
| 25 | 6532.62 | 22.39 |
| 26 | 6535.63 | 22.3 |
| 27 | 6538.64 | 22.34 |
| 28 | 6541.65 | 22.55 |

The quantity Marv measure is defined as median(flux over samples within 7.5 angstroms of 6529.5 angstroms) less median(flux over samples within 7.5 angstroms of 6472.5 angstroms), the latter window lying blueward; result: -0.3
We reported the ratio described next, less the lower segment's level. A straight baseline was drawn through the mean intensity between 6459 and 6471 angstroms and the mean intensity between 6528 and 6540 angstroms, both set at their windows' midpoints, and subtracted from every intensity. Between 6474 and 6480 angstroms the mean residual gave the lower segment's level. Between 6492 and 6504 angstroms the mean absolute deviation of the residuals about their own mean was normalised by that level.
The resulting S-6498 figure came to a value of 0.3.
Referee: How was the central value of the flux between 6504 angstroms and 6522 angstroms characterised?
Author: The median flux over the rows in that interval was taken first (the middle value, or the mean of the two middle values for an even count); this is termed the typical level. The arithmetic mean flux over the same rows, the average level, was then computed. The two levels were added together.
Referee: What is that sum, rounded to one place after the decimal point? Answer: 44.5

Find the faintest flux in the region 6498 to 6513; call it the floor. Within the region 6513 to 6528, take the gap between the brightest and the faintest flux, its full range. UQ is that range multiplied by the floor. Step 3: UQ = 14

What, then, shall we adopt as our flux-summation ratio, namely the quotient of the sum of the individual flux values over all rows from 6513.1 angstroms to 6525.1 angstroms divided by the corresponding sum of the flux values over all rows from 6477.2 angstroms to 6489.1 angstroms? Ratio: 1.00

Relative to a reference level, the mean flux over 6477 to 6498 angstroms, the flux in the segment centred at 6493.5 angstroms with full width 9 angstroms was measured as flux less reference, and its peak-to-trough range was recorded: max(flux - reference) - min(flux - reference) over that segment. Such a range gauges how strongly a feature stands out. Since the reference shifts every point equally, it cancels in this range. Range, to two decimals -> 0.69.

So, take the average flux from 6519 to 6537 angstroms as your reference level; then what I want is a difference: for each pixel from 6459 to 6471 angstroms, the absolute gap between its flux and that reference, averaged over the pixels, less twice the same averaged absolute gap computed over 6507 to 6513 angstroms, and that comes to -0.23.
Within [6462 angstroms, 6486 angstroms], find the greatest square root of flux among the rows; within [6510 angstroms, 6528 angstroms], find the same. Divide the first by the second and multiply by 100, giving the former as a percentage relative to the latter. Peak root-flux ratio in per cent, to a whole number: 101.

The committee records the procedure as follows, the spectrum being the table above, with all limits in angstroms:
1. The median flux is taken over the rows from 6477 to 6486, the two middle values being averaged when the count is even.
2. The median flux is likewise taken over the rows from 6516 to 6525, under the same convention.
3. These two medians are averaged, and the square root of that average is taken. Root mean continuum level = 4.722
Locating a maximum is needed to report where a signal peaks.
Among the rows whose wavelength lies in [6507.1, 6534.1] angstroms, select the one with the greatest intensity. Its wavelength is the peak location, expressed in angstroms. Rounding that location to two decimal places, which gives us 6520.60 angstroms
